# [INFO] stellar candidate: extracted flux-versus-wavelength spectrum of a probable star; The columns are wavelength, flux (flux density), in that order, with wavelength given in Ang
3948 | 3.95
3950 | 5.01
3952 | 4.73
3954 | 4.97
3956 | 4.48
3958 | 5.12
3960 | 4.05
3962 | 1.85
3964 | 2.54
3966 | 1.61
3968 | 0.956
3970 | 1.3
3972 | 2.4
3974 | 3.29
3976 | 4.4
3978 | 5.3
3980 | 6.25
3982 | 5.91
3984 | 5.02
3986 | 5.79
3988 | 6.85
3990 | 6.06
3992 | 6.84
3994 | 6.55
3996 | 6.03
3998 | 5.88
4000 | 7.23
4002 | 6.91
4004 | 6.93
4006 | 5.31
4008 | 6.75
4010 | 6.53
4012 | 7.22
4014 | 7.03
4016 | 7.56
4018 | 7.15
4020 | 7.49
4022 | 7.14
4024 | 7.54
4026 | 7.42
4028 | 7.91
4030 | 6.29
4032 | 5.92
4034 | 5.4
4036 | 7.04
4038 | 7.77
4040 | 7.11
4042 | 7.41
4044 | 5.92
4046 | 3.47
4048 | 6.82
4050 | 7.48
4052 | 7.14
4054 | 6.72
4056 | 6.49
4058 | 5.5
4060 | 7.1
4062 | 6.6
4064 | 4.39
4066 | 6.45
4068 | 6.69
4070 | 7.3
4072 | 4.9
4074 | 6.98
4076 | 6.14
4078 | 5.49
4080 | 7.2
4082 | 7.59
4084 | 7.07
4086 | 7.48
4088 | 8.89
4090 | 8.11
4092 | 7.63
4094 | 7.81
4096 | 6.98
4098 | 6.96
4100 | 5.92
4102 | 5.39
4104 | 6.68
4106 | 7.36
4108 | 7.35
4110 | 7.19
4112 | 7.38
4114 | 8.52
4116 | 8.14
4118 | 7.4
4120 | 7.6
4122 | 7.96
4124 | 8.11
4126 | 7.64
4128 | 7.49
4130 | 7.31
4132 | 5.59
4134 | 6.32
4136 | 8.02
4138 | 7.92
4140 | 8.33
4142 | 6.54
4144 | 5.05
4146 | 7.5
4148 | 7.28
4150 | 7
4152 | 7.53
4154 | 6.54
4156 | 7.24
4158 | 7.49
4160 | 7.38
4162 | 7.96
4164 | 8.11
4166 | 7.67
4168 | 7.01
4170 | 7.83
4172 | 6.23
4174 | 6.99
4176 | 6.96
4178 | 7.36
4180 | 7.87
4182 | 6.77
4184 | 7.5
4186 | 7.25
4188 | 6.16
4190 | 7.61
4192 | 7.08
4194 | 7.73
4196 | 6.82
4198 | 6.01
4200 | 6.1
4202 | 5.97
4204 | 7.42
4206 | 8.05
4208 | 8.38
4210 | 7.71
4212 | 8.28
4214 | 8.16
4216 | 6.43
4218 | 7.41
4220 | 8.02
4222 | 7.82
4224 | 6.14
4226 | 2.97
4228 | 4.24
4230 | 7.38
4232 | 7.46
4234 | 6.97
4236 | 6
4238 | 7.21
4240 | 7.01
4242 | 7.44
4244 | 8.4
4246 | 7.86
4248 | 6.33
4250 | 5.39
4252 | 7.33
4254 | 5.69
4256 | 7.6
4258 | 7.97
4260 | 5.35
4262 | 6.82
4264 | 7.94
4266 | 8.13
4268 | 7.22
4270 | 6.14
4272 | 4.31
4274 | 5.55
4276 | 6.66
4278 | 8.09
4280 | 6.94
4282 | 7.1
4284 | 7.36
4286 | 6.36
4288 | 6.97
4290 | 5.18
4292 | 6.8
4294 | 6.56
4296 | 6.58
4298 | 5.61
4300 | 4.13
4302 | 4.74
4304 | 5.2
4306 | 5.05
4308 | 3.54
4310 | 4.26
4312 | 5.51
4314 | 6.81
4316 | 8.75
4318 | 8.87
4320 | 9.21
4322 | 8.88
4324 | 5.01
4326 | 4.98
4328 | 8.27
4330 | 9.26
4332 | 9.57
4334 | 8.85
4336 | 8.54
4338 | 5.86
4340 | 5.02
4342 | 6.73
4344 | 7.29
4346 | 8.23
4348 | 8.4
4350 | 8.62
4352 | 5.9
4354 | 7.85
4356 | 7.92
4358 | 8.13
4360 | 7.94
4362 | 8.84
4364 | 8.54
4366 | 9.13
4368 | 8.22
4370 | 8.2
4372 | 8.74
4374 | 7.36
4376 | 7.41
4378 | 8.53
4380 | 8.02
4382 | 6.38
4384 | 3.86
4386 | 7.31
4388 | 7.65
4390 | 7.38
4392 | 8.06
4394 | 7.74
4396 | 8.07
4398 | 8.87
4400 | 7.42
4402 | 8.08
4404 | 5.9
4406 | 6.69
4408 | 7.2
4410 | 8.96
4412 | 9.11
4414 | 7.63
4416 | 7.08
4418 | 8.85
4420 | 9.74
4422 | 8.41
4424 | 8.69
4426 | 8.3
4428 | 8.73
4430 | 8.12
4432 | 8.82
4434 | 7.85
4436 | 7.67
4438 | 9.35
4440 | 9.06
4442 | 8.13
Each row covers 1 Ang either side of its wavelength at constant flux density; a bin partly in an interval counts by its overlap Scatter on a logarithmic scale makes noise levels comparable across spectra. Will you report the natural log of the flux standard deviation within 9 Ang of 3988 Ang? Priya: -0.6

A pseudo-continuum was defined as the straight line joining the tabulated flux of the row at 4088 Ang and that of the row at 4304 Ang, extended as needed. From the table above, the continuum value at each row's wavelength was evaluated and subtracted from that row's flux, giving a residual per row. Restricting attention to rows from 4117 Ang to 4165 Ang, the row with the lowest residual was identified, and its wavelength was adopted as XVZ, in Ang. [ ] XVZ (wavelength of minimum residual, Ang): 4144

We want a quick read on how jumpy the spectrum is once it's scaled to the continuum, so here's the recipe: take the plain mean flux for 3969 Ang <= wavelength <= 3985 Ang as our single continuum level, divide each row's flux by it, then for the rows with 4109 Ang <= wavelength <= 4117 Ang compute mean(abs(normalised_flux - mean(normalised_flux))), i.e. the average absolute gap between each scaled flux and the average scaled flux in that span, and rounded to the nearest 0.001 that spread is 0.123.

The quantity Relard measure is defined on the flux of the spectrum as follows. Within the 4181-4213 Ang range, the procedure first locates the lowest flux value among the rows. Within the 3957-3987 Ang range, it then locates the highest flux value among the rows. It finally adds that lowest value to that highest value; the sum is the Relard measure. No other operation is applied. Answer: 12.2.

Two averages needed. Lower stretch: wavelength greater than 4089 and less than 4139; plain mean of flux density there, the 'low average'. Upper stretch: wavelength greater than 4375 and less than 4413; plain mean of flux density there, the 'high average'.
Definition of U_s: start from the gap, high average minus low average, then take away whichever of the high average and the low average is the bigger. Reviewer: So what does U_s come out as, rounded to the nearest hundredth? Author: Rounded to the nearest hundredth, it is -7.31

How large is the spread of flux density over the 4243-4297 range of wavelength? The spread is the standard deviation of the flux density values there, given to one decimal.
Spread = 1.0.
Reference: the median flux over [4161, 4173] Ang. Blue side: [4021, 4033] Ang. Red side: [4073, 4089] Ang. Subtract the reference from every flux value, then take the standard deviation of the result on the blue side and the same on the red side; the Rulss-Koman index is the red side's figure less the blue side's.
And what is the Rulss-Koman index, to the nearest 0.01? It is 0.24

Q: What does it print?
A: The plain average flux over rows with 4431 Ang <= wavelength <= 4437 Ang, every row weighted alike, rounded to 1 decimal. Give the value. 8.1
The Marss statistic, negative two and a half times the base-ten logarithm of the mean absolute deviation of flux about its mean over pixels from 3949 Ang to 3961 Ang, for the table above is 1.28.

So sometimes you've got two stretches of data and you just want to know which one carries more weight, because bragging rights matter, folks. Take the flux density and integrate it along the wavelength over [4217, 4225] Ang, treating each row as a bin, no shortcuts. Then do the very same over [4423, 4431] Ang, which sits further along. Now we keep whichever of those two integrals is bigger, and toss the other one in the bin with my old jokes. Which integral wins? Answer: 68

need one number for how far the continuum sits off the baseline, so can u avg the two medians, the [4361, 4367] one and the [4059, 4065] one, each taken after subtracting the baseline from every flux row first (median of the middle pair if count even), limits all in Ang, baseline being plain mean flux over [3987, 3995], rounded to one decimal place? 1.1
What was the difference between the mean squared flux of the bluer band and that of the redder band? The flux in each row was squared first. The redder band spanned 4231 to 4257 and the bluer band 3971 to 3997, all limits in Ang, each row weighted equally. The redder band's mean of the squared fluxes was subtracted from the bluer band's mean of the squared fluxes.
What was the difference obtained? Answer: -18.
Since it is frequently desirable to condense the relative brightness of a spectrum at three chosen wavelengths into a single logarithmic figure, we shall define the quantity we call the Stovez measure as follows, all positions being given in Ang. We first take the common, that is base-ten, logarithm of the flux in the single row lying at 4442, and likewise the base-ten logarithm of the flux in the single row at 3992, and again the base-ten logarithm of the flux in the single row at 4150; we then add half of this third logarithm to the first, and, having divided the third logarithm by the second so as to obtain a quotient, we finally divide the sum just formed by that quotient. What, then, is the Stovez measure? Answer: 1.3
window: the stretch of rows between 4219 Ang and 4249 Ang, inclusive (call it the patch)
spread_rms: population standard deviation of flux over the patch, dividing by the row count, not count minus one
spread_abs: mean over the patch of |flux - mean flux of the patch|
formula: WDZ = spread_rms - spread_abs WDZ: 0.341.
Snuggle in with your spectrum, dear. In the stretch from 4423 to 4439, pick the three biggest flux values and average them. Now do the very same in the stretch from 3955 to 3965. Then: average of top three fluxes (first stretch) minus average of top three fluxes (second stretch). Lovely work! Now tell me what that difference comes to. 4.4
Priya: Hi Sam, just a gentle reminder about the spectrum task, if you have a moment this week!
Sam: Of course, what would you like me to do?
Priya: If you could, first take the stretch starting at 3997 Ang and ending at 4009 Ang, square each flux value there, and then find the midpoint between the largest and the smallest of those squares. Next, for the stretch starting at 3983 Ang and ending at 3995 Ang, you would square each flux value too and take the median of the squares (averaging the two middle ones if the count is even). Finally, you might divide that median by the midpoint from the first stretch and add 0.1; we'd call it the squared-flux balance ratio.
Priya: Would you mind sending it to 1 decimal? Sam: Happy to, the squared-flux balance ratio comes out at 1.1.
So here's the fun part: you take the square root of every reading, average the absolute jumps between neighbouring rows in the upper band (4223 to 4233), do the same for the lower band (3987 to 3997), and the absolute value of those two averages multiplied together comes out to 0.05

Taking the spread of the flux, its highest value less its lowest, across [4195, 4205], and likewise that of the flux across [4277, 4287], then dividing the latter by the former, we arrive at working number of 1.2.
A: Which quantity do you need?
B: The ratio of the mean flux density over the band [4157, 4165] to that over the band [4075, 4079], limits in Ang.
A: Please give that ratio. 1.33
